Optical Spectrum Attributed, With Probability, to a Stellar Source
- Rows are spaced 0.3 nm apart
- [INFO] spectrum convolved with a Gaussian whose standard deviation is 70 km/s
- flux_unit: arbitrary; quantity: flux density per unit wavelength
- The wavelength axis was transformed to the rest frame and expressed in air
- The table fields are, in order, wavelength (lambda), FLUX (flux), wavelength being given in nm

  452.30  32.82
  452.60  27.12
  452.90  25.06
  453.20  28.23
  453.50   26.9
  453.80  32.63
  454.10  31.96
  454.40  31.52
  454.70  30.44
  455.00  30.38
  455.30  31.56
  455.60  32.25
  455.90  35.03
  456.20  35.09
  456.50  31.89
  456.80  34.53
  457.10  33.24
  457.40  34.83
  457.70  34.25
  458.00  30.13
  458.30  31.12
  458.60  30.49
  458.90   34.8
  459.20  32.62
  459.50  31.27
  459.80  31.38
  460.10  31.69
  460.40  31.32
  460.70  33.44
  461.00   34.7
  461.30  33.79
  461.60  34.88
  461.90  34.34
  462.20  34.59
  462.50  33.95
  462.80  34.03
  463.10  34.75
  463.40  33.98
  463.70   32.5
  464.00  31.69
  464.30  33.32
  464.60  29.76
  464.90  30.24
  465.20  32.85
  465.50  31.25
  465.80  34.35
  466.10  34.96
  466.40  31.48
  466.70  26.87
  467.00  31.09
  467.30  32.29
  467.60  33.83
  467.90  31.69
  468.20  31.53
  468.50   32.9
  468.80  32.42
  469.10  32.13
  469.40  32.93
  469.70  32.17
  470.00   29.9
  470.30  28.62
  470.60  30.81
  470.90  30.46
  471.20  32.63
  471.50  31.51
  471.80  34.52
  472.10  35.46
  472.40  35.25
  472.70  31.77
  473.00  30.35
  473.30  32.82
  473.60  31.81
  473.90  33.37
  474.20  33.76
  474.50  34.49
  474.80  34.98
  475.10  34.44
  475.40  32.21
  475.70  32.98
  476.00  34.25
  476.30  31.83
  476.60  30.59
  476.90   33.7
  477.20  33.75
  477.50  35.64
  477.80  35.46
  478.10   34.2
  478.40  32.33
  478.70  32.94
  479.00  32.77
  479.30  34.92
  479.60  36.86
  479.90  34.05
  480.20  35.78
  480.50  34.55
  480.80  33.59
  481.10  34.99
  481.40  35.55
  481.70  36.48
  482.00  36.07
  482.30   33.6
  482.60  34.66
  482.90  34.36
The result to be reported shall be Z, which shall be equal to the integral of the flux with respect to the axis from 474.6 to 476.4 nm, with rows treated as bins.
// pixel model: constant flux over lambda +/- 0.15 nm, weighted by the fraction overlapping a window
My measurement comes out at 60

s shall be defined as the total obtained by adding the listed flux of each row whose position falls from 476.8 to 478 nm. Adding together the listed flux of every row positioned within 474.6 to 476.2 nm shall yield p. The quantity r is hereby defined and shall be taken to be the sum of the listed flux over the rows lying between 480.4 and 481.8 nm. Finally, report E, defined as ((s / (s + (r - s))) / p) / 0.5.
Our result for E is 0.009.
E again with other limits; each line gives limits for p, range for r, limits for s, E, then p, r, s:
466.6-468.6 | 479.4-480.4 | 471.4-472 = 0.006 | 220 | 107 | 66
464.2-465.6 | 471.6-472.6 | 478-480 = 0.029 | 157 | 105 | 238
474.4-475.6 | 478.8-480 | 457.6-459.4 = 0.021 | 136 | 139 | 193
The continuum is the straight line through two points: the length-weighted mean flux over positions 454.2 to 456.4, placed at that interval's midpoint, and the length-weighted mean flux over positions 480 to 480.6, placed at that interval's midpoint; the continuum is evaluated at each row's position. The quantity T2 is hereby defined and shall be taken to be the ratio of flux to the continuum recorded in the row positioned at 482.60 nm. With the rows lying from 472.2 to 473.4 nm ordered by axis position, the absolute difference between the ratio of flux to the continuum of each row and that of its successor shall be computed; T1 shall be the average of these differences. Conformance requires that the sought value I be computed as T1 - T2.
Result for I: -0.91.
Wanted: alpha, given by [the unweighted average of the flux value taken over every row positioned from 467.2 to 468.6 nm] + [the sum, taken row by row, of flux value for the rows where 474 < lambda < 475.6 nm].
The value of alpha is 202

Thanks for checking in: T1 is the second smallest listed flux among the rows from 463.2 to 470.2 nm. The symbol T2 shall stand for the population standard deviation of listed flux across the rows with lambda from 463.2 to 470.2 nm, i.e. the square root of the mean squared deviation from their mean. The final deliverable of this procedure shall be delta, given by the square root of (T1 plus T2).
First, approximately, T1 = 29.76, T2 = 1.71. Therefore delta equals 5.61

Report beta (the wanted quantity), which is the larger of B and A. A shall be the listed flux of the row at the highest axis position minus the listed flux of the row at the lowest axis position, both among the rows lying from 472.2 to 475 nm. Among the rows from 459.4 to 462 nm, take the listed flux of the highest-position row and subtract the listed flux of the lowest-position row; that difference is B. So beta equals 3.1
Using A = 0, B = 3.1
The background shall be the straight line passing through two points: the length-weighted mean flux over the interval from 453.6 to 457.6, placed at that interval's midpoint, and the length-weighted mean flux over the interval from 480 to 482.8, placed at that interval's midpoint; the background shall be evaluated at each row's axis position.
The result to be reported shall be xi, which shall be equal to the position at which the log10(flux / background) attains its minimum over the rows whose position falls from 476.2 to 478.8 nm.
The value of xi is 476.60 nm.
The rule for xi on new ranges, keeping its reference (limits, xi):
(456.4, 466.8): 466.70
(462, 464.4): 464.00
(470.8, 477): 476.60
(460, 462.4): 460.40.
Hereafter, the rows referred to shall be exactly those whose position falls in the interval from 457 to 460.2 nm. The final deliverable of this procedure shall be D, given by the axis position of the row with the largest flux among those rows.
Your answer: 457.40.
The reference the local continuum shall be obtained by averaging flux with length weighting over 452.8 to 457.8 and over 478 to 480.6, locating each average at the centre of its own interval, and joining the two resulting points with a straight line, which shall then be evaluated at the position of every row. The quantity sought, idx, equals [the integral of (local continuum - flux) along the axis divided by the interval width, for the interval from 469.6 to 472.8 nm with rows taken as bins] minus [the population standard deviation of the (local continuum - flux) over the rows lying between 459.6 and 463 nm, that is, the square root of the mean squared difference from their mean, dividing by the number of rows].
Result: 0.1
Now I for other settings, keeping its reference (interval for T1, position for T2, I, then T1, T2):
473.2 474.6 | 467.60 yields -0.98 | 0.026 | 1.00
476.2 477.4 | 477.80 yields -0.98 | 0.042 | 1.02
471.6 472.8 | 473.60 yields -0.88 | 0.045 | 0.93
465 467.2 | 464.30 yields -0.91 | 0.088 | 1.00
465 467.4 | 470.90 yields -0.81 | 0.080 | 0.89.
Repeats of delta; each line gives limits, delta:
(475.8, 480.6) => 5.78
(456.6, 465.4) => 5.64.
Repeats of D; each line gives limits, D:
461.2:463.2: 461.60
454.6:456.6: 456.20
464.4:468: 466.10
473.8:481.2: 479.60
